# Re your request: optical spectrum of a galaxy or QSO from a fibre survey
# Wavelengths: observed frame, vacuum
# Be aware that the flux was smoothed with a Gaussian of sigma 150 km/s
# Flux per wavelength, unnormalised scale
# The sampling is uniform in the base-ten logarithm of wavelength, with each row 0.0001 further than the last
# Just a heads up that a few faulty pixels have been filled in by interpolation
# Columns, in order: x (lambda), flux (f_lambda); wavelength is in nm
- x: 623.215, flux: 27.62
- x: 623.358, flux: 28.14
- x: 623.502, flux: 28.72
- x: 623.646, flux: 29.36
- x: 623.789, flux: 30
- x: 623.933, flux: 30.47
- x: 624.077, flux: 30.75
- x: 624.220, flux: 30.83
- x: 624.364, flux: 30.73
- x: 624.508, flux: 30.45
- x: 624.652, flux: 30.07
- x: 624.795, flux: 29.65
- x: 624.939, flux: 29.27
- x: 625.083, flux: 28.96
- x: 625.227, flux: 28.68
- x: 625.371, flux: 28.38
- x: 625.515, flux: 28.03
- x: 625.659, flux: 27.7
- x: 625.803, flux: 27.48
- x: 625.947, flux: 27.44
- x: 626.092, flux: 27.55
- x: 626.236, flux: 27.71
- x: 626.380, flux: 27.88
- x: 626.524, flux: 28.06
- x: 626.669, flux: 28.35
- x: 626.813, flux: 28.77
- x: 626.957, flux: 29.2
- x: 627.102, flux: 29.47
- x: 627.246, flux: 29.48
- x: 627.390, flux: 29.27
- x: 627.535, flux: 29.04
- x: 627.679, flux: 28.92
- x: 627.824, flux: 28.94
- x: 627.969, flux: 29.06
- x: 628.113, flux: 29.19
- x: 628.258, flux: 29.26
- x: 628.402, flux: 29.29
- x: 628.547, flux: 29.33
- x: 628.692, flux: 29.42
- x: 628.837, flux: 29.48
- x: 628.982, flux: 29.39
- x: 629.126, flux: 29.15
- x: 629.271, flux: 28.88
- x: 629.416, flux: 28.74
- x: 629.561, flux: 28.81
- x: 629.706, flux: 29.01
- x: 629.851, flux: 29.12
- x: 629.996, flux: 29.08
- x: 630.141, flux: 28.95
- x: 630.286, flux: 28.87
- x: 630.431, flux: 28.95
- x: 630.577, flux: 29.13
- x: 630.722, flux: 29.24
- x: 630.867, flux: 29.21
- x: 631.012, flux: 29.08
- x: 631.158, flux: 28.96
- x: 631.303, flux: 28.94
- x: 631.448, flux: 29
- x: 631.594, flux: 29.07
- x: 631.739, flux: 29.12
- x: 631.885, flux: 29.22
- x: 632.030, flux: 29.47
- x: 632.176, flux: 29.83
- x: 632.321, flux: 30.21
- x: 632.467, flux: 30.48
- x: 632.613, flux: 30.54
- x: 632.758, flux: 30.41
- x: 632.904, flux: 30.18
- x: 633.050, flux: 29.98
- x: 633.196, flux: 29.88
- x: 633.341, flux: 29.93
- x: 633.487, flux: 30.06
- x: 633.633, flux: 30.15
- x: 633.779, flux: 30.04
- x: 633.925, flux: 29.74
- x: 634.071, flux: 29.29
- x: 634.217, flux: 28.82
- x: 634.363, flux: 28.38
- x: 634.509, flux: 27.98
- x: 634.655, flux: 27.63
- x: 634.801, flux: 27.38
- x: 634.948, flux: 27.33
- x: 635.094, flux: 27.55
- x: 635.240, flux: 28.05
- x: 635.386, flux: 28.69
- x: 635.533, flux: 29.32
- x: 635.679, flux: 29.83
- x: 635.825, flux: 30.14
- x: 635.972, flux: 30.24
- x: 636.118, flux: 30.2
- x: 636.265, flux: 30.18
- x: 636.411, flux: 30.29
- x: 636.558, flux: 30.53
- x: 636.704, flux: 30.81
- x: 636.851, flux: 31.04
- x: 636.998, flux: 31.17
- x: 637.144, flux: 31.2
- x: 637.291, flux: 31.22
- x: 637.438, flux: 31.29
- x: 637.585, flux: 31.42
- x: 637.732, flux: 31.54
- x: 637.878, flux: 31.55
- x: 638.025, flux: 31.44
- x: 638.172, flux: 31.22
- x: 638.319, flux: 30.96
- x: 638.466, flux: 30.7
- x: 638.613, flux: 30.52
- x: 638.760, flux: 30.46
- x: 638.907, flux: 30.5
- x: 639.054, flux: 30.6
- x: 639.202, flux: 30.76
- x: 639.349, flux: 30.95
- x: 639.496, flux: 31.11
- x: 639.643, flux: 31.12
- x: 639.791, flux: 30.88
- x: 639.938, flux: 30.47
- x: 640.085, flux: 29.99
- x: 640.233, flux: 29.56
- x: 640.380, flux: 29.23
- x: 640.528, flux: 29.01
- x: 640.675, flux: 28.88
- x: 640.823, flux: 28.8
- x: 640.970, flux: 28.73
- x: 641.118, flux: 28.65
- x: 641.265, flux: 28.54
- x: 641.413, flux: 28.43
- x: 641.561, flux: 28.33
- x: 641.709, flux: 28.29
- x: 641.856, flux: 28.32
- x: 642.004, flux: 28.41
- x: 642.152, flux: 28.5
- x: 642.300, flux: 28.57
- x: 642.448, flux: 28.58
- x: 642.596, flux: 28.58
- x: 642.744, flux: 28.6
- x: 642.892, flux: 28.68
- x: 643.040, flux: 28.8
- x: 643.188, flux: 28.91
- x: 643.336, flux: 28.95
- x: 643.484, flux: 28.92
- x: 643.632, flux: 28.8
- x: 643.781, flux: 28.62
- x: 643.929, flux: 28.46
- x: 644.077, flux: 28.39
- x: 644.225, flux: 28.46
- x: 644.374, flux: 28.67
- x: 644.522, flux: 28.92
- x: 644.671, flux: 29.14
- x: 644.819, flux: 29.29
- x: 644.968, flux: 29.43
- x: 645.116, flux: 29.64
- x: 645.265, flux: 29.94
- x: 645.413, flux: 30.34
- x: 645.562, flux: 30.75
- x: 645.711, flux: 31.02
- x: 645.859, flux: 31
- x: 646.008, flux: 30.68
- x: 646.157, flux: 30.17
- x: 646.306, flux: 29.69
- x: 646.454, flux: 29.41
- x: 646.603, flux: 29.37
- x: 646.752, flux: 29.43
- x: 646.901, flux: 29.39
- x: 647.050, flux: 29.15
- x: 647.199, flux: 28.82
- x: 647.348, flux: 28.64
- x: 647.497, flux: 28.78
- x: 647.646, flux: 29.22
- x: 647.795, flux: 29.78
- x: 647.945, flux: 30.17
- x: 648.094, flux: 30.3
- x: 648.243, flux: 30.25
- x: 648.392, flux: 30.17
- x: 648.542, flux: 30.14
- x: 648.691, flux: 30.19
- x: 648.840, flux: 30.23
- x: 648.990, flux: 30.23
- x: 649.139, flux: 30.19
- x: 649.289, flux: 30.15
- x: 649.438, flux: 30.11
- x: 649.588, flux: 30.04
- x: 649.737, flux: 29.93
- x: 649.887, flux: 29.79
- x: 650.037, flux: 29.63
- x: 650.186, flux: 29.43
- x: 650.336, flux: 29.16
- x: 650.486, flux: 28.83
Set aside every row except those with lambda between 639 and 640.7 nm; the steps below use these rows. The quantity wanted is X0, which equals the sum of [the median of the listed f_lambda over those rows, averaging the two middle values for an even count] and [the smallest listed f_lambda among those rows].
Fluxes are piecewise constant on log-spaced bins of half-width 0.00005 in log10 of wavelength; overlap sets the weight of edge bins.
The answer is 59.4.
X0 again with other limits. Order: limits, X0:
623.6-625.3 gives 58.7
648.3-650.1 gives 59.8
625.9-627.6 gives 56.0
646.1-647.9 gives 58.0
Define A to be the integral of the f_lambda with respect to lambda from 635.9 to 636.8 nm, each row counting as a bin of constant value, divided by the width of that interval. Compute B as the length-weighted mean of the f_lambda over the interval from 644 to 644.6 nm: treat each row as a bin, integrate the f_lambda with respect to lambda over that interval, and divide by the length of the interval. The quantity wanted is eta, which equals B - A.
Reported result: -1.8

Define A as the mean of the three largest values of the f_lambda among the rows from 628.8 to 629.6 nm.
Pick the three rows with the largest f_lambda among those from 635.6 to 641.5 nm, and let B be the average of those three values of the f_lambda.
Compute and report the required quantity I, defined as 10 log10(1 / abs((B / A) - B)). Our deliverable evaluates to -14.8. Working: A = 29.3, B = 31.5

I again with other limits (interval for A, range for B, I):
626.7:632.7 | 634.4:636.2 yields -14.7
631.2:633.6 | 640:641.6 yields -14.6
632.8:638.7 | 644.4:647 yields -14.8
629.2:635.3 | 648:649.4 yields -14.7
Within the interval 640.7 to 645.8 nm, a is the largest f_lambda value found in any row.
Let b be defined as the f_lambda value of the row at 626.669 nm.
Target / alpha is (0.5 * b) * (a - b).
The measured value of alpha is 38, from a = 31.02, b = 28.35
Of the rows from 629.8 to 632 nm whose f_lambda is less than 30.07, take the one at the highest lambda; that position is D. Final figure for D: 631.885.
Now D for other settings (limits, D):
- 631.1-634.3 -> 634.217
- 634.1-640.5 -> 640.380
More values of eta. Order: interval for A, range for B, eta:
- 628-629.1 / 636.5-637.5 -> 1.7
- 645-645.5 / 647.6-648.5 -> 0.0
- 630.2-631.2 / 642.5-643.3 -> -0.3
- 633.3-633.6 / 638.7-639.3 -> 0.6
